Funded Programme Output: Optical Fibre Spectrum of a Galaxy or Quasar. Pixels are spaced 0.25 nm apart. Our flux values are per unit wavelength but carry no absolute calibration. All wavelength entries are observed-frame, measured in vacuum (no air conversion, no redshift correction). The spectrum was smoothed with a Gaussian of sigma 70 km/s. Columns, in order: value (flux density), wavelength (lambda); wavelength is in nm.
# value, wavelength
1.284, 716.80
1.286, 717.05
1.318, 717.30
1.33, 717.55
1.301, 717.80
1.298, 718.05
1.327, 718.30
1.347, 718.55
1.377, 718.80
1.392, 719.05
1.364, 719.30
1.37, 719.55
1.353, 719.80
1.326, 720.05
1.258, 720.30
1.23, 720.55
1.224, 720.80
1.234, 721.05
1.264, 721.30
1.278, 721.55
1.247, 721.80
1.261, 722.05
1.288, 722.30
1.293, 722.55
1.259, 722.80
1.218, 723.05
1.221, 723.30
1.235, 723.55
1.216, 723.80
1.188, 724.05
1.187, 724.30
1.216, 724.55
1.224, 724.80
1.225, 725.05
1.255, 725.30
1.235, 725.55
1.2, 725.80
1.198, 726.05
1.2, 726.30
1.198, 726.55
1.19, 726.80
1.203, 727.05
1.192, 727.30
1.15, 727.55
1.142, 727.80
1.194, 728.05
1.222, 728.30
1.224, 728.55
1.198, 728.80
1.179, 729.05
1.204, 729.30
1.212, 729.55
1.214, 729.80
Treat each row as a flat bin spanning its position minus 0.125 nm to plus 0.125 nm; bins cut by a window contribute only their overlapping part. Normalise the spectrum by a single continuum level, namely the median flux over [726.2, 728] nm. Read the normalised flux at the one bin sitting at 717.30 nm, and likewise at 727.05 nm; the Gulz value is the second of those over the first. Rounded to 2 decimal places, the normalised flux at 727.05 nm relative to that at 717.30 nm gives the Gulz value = 0.91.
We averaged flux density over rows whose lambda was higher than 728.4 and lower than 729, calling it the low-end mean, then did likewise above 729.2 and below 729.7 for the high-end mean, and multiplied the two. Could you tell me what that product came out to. 1.46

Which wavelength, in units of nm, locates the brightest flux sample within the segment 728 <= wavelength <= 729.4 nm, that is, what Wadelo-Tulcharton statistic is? 728.55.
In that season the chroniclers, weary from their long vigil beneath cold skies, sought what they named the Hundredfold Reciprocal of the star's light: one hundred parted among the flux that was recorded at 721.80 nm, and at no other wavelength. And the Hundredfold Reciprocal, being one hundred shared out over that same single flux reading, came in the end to 80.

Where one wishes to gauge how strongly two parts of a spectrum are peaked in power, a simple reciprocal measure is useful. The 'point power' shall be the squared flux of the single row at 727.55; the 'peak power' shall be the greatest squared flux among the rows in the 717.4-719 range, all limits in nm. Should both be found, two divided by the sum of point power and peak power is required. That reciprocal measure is 0.62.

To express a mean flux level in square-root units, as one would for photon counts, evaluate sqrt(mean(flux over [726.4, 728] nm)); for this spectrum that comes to 1.09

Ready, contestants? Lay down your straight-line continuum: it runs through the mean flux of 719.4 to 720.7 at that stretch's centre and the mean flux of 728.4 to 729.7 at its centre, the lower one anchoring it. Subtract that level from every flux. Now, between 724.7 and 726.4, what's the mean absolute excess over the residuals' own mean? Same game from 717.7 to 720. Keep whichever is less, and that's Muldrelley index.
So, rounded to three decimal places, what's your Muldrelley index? 0.014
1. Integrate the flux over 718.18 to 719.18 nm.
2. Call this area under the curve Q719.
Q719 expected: 1.36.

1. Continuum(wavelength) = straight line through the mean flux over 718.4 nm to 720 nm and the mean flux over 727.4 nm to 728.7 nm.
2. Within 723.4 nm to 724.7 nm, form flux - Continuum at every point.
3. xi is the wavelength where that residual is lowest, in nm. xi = 724.05 nm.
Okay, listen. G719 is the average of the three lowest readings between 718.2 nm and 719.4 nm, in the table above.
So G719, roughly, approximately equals 1.346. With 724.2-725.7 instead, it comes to 1.209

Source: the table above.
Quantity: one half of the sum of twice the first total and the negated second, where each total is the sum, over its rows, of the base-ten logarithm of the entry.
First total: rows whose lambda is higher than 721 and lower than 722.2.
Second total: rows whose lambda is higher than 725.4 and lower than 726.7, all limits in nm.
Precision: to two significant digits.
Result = 0.29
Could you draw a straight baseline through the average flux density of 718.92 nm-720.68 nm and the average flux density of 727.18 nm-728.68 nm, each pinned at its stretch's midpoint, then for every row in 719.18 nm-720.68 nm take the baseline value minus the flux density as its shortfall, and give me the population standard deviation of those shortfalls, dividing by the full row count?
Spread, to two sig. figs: 0.047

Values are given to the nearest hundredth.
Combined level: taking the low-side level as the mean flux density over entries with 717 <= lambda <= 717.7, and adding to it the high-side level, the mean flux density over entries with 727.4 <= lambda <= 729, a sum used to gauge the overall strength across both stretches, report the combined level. 2.50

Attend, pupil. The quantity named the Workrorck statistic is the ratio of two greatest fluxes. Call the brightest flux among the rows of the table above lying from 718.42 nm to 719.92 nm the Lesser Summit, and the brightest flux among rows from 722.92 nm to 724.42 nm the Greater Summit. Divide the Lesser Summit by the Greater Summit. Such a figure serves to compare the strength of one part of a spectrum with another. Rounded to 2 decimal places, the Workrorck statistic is 1.13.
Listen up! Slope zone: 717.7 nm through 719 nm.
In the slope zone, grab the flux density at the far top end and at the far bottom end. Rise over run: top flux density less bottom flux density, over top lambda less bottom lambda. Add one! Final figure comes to 1.08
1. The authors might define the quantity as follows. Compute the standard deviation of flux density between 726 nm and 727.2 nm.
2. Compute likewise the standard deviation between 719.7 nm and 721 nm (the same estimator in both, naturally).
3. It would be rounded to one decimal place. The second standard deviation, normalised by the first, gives 12.1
